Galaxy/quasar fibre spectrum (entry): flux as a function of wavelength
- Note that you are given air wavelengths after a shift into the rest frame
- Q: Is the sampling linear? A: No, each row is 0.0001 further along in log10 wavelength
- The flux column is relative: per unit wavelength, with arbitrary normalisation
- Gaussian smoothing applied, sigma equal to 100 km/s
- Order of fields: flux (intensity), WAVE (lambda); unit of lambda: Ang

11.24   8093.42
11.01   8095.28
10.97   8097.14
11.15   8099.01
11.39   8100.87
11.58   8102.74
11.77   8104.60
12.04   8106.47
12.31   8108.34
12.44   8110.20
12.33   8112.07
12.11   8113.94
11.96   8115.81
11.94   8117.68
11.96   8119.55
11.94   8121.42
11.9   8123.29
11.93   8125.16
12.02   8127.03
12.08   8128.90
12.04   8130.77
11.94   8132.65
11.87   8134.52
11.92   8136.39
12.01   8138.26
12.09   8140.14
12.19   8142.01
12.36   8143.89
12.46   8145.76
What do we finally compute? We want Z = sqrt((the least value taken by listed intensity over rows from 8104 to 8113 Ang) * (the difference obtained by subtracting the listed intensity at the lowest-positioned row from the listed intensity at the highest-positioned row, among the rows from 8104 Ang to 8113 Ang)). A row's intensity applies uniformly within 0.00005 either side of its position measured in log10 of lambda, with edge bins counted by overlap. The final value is 2.6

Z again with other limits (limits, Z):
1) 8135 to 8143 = 1.8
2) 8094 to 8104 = 2.5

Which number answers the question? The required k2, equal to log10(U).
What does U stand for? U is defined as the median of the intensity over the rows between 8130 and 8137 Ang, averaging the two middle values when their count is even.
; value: 1.08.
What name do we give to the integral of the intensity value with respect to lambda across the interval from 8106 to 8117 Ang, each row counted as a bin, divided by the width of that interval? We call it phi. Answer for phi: 12.2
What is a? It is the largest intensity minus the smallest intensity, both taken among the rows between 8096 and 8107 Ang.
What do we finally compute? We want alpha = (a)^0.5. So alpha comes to 1.0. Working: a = 1.1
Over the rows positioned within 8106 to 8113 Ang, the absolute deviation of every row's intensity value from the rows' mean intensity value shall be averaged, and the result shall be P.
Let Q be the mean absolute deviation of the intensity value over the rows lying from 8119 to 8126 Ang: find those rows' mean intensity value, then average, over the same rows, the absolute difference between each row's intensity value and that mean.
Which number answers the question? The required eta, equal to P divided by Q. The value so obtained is 7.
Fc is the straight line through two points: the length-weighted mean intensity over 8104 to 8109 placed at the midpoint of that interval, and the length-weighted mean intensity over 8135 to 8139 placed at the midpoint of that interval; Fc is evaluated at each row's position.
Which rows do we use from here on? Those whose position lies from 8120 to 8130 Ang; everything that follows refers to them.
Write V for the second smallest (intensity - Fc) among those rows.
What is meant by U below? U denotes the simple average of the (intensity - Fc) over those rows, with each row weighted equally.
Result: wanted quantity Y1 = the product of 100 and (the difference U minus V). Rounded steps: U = -0.02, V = -0.06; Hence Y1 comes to 4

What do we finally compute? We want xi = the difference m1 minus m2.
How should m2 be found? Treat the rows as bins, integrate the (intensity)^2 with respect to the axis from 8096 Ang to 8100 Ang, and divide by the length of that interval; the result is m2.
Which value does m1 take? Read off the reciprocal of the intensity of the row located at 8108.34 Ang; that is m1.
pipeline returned -122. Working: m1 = 0.0812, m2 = 123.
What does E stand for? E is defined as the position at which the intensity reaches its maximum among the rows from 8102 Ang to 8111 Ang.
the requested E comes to 8110.20 Ang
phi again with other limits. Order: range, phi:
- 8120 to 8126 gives 11.9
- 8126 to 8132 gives 12.0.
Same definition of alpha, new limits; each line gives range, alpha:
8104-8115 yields 0.8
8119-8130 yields 0.4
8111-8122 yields 0.6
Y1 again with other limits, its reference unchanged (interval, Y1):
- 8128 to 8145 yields 14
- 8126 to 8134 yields 0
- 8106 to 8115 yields 13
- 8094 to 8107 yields 42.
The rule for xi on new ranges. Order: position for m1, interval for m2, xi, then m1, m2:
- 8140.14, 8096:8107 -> -131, 0.0827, 131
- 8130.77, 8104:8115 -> -148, 0.0831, 148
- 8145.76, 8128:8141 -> -144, 0.0803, 144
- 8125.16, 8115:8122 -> -143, 0.0838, 143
